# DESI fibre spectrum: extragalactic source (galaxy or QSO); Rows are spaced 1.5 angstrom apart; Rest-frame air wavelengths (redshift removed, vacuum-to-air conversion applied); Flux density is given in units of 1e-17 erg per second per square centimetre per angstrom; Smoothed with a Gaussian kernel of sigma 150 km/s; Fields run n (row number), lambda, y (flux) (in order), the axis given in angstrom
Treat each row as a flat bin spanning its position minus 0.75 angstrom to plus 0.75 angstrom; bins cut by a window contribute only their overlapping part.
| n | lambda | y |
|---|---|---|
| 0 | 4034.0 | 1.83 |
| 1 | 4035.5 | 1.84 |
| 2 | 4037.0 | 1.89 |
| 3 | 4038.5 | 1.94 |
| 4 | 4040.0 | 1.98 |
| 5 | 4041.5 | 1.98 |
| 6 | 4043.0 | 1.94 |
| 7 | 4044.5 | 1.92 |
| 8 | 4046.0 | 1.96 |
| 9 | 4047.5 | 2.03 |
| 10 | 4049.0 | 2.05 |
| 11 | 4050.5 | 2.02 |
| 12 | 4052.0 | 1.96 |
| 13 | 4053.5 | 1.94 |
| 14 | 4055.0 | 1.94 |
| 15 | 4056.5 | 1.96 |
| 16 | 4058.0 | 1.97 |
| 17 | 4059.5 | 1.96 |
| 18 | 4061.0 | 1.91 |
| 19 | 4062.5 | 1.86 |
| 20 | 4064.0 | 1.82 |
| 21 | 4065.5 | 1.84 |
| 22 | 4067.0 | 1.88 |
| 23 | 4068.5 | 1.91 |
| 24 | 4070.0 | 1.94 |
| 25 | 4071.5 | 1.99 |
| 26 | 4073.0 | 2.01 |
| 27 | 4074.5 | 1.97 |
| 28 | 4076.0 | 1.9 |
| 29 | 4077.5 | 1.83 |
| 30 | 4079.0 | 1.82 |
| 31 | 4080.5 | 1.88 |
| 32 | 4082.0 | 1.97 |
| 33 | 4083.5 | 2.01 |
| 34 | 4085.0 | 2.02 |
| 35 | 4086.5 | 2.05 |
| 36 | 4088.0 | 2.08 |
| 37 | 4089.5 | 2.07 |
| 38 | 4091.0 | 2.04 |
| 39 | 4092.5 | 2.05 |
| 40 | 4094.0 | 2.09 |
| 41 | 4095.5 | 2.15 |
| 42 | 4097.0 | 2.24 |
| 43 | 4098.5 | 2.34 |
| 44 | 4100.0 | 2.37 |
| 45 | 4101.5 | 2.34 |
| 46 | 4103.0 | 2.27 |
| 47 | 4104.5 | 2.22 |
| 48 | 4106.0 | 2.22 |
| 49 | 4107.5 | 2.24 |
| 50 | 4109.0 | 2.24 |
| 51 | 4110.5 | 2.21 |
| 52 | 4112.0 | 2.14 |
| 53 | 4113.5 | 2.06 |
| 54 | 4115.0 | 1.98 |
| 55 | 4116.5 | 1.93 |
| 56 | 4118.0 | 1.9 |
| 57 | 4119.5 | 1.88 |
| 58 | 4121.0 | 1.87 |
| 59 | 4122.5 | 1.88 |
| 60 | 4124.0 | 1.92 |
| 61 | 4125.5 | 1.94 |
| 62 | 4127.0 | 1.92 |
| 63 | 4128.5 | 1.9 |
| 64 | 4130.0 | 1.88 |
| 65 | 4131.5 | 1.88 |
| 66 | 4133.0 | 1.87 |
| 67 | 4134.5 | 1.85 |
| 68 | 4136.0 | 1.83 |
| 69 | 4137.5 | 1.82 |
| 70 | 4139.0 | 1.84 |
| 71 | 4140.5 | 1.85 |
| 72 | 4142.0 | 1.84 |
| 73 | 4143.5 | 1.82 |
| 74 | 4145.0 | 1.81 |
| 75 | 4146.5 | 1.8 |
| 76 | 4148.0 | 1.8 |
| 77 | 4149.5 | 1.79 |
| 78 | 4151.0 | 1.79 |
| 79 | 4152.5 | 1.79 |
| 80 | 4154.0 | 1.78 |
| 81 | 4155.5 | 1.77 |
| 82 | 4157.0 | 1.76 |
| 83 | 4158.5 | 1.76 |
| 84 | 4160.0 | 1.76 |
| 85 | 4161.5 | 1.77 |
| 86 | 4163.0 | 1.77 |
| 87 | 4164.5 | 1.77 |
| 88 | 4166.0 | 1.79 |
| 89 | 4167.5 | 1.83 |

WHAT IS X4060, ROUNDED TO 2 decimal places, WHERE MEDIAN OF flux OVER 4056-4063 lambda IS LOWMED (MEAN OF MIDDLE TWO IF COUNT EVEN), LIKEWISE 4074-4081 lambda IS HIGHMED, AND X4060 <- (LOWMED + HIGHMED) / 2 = 1.92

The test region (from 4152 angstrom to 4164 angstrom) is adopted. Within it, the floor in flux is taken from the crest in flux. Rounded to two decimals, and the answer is 0.03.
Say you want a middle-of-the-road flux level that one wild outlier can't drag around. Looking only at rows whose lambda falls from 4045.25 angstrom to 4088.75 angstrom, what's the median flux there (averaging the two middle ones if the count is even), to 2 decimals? 1.96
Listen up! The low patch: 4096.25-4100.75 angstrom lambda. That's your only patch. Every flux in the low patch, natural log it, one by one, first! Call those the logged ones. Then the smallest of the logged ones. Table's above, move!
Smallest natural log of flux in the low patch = 0.81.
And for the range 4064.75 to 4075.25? 0.61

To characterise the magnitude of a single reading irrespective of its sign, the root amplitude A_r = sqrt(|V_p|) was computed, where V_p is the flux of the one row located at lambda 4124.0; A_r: 1.39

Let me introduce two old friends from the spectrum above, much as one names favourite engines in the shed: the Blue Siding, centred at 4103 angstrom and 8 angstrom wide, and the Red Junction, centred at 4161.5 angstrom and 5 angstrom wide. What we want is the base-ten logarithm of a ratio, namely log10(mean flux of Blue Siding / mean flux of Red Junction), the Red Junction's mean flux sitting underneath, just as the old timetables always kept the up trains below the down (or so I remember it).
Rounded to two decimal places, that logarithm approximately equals 0.11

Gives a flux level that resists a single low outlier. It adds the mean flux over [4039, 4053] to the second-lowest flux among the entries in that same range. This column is 3.92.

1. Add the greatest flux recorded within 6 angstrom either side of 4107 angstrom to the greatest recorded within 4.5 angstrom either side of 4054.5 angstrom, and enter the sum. 4.36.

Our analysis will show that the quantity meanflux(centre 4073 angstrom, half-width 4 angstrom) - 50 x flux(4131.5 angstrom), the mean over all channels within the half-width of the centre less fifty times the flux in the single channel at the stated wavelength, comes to -92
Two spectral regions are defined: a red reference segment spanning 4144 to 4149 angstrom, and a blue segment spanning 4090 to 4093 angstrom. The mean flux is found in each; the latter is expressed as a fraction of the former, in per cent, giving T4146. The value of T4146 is 113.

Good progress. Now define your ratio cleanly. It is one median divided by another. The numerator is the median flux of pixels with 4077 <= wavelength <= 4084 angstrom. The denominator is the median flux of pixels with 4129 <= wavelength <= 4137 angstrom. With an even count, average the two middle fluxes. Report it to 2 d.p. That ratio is 1.01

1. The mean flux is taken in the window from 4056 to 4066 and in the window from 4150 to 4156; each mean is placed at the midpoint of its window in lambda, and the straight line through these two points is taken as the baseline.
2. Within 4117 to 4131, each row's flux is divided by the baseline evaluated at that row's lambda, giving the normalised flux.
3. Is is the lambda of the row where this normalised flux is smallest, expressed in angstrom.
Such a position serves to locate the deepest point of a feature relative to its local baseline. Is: 4121.0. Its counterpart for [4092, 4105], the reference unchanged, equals 4092.5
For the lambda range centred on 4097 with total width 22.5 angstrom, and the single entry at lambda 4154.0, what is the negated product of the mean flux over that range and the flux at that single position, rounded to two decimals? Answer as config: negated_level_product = -3.89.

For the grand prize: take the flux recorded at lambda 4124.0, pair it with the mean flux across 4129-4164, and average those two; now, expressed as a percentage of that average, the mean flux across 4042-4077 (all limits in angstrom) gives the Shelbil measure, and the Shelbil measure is 104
